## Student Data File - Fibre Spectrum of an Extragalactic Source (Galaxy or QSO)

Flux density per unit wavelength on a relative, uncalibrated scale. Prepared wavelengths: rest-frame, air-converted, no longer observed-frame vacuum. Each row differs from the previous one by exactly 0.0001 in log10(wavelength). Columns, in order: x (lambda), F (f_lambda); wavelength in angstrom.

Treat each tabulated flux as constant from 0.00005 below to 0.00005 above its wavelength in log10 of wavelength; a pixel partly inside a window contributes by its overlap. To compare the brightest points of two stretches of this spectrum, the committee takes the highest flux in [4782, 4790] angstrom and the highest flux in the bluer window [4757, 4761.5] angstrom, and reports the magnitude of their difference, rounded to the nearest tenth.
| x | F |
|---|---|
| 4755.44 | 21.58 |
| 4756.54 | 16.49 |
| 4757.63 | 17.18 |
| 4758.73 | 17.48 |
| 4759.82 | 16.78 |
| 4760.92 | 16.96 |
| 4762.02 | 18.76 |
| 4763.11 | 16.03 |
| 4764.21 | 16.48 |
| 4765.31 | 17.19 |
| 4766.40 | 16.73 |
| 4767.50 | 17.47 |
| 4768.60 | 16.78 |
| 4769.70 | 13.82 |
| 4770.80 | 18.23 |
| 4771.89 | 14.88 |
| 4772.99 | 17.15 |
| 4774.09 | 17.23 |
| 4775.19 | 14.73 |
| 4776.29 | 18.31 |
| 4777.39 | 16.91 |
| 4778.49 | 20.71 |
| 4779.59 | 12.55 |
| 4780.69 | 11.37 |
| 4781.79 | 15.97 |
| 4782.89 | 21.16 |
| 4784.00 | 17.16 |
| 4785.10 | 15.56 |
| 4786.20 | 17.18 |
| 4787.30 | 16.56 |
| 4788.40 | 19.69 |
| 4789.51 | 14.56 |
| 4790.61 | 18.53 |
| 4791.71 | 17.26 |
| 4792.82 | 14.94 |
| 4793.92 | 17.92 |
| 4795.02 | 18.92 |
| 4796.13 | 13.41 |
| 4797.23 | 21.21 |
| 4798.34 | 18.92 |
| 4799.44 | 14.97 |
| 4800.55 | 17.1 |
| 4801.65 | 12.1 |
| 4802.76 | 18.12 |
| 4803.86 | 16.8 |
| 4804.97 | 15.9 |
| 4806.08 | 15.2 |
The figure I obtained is 3.7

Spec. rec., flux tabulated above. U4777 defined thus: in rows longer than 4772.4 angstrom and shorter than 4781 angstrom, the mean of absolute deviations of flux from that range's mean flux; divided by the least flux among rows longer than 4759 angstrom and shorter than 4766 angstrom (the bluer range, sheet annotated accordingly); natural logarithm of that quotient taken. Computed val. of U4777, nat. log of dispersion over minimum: -1.9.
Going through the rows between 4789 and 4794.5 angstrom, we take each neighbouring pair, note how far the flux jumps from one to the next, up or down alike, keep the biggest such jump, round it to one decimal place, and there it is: 4.0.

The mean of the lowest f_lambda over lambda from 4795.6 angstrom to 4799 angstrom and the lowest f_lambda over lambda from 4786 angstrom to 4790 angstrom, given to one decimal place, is 14.0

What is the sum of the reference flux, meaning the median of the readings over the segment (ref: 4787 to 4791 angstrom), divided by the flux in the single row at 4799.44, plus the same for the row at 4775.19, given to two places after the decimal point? 2.36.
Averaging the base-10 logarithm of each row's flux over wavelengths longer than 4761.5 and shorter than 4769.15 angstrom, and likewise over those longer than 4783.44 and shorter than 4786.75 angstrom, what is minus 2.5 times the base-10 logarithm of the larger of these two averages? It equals -0.226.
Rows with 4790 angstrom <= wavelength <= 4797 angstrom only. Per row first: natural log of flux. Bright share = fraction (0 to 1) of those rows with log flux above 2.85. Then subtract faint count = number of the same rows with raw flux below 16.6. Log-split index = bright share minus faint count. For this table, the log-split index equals -1.5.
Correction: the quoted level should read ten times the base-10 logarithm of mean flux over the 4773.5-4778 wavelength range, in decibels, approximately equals 12.3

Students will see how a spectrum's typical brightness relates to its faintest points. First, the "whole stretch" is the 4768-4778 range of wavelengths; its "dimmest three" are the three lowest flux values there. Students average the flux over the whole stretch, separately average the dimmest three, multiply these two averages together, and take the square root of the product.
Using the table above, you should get 15.4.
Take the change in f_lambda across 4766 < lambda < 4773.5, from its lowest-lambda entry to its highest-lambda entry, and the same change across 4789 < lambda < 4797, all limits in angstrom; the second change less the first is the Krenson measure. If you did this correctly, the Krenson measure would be -2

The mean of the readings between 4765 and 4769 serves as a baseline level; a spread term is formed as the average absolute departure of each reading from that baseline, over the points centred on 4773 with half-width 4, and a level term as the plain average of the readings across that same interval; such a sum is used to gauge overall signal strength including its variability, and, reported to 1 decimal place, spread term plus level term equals 17.8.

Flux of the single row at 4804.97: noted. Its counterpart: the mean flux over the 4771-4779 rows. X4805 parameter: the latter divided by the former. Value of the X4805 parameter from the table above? 1.08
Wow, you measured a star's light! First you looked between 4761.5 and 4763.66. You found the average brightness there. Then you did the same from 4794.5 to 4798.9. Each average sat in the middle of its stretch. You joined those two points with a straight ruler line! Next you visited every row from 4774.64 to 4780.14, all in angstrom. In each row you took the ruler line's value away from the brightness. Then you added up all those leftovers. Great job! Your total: -5.3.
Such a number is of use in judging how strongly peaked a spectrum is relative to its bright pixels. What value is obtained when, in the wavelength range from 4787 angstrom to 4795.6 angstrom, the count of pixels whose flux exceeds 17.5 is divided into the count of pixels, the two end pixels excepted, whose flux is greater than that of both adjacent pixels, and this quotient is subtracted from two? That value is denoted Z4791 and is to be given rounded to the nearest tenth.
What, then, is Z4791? 1.5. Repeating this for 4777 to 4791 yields 1.0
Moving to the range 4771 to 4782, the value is 0.5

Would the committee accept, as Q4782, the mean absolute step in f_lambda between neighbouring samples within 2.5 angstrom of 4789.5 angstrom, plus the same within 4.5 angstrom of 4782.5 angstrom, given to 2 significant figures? 7.1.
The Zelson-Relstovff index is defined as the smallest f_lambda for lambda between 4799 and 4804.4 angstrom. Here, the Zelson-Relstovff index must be 12.1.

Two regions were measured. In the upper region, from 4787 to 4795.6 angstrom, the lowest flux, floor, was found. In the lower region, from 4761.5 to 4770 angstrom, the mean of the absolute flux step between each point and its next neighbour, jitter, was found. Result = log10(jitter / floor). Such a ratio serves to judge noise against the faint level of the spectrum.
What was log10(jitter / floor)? -1.07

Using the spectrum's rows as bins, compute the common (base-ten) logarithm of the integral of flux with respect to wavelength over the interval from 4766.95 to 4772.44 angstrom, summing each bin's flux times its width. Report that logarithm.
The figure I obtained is 1.95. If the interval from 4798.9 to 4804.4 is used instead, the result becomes 1.94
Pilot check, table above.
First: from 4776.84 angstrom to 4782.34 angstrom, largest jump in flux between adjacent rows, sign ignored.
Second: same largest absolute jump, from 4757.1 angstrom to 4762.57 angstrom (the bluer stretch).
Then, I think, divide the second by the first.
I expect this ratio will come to 0.22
